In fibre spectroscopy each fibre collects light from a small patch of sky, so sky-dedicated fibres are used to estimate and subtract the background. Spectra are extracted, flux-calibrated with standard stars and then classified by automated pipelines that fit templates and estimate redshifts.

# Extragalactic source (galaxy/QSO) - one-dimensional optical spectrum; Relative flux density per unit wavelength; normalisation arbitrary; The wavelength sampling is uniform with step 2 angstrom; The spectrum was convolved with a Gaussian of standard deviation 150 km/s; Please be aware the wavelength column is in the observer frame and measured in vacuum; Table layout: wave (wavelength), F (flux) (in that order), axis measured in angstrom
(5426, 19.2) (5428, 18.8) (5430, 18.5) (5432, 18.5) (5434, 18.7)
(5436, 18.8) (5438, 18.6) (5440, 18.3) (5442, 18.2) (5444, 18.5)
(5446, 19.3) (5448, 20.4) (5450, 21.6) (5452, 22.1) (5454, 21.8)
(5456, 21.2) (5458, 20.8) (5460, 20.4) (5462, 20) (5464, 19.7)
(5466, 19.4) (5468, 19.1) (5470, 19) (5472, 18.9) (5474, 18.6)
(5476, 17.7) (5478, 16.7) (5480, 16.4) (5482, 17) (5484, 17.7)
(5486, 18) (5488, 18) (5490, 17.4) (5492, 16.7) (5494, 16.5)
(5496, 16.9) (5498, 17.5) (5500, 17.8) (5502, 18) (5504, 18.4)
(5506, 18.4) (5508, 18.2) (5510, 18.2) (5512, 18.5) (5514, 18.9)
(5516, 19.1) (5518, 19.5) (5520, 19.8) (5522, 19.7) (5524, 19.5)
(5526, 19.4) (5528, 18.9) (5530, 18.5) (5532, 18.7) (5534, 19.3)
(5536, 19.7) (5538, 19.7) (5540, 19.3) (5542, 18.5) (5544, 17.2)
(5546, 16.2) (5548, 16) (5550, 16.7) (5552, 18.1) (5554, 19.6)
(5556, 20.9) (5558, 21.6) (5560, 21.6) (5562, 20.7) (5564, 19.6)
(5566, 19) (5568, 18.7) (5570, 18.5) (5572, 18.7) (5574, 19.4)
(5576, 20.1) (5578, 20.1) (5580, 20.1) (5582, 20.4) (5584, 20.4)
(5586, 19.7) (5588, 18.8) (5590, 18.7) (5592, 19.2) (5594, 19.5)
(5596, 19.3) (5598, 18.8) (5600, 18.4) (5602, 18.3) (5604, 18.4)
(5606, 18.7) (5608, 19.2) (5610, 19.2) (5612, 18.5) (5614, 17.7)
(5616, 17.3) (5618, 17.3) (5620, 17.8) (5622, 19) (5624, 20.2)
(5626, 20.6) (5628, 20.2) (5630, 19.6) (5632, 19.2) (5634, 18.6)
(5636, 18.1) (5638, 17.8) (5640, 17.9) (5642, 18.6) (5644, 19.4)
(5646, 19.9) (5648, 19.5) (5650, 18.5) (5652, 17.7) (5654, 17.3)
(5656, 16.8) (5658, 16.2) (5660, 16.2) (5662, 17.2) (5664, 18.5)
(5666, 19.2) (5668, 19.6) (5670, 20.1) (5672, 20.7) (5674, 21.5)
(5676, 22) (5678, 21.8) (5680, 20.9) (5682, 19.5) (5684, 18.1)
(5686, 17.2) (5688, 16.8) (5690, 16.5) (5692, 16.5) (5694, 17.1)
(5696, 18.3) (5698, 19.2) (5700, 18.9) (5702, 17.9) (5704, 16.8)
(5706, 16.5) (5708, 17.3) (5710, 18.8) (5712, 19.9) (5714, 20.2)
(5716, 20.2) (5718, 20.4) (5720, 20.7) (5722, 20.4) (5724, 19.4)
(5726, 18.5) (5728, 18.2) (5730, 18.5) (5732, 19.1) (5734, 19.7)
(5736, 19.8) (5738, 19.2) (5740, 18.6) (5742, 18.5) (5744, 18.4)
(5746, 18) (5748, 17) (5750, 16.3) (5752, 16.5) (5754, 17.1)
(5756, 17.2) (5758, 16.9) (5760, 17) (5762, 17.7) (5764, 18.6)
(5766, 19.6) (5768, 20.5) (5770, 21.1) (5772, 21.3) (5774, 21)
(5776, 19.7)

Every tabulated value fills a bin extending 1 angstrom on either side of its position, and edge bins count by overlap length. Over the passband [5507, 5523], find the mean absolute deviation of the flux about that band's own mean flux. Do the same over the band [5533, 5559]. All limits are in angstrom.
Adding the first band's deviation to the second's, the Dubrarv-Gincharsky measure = 2.0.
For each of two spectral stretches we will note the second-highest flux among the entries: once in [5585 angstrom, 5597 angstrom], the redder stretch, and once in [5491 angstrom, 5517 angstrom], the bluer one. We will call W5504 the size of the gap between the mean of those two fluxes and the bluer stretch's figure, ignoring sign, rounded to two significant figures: 0.30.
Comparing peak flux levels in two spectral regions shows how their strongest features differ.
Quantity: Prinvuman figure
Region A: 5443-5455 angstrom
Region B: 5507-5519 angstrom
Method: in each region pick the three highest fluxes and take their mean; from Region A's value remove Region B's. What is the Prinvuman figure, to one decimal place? 2.7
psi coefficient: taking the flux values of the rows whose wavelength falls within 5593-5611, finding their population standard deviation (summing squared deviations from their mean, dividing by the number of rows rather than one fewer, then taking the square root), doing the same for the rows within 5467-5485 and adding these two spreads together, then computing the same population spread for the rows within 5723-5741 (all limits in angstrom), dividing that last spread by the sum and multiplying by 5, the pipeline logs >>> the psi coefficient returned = 1.9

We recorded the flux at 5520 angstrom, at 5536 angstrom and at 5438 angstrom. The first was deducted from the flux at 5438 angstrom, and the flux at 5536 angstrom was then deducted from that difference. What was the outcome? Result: -20.9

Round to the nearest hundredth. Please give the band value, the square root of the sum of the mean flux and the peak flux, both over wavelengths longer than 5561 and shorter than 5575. 6.32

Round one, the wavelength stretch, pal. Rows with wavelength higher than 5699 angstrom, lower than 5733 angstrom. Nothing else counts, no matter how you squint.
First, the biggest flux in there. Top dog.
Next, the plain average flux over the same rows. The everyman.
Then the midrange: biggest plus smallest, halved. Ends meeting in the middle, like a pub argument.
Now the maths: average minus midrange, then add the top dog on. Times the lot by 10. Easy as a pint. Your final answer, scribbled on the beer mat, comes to 210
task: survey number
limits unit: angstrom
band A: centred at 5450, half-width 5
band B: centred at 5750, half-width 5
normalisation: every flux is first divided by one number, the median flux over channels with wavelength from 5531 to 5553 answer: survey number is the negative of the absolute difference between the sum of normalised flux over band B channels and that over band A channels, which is -1.10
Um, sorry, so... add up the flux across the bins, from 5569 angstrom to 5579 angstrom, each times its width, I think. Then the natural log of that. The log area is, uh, 5.27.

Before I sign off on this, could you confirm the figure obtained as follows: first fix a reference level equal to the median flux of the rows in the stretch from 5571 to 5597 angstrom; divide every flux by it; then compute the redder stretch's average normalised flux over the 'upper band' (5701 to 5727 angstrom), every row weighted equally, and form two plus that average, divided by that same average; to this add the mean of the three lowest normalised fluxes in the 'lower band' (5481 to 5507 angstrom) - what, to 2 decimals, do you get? 3.91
